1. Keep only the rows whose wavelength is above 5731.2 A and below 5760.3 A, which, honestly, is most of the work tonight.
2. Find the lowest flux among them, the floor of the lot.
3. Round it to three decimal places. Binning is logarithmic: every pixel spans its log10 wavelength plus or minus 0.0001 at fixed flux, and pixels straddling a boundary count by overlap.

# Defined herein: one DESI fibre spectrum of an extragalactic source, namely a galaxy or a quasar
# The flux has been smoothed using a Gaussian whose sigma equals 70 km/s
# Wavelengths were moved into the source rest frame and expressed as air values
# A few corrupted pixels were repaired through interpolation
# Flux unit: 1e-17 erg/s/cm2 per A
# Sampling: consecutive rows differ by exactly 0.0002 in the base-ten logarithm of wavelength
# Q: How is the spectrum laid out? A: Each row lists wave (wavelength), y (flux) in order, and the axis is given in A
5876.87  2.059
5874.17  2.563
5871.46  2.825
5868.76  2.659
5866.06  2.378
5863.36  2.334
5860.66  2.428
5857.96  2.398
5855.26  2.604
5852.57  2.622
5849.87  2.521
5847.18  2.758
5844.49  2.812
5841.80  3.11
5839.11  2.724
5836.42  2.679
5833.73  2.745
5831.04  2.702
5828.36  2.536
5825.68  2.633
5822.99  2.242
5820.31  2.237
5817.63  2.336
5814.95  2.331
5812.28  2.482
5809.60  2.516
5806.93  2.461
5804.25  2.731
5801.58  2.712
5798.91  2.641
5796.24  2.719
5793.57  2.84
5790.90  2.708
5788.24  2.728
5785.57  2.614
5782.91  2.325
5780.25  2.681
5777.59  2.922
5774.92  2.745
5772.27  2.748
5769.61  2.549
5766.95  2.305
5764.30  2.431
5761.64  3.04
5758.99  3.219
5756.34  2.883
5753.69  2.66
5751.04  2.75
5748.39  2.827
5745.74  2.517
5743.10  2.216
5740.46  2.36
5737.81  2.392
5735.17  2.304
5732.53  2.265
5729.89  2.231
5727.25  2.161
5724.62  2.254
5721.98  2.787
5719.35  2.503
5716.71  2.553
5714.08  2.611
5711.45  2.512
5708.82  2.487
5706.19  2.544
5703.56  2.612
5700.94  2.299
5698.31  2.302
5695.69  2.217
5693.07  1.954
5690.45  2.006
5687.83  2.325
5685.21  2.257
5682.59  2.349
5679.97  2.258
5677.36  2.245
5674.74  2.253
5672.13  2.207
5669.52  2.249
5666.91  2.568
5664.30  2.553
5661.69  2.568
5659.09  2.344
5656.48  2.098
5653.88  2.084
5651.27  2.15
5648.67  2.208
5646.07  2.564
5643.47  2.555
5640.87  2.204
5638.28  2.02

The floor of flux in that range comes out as 2.216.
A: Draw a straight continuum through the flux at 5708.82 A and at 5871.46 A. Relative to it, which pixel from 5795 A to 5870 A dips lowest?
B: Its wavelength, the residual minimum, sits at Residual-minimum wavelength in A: 5822.99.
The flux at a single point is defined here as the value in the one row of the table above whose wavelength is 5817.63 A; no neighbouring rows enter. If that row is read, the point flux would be 2.336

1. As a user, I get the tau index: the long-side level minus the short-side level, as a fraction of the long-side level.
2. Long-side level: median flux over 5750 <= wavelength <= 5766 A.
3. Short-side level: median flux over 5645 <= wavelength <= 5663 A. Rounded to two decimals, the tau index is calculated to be 0.22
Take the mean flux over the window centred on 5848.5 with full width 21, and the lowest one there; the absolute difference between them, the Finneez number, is 0.30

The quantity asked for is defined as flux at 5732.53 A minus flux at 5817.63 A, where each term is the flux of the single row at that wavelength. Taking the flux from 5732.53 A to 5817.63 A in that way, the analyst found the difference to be -0.1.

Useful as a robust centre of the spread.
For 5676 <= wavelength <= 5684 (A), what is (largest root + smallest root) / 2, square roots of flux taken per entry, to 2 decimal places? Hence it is 1.52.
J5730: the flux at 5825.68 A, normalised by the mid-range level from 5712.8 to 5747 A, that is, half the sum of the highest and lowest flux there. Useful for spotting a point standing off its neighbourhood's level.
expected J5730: 1.06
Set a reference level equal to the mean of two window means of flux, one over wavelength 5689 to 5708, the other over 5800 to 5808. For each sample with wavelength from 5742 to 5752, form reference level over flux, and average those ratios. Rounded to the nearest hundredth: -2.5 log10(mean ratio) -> 0.04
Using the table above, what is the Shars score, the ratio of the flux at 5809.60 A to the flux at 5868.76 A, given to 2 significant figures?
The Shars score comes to 0.95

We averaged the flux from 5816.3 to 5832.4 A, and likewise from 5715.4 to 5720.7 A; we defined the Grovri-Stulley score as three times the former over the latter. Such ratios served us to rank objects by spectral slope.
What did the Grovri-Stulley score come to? 2.9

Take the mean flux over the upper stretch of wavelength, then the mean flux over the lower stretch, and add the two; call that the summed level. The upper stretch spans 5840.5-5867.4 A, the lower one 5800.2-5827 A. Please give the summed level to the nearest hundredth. 5.06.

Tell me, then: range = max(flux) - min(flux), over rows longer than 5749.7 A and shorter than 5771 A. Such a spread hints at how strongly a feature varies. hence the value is 0.91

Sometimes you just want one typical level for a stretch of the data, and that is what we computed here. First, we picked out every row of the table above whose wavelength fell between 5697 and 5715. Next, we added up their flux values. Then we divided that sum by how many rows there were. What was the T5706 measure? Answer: 2.48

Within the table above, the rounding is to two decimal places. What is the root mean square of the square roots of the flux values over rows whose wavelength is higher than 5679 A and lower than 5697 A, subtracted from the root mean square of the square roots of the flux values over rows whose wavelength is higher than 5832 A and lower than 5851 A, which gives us 0.18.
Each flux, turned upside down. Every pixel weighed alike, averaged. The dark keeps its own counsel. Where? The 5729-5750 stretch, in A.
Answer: 0.42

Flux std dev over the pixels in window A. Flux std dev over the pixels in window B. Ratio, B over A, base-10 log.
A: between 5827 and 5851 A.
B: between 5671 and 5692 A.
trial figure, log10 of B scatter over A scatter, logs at -0.22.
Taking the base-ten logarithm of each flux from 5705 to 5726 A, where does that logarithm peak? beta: 5721.98 A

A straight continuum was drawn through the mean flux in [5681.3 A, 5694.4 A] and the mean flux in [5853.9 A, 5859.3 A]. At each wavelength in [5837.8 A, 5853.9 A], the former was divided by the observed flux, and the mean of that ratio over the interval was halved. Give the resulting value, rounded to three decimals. 0.452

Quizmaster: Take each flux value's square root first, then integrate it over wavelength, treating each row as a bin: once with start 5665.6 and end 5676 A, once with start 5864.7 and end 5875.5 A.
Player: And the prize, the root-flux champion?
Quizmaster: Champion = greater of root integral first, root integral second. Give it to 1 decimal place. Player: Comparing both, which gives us 17.4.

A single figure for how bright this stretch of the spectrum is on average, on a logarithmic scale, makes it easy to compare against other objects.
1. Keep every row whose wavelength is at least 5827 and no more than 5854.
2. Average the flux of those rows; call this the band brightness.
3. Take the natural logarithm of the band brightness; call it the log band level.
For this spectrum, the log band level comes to 1.00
